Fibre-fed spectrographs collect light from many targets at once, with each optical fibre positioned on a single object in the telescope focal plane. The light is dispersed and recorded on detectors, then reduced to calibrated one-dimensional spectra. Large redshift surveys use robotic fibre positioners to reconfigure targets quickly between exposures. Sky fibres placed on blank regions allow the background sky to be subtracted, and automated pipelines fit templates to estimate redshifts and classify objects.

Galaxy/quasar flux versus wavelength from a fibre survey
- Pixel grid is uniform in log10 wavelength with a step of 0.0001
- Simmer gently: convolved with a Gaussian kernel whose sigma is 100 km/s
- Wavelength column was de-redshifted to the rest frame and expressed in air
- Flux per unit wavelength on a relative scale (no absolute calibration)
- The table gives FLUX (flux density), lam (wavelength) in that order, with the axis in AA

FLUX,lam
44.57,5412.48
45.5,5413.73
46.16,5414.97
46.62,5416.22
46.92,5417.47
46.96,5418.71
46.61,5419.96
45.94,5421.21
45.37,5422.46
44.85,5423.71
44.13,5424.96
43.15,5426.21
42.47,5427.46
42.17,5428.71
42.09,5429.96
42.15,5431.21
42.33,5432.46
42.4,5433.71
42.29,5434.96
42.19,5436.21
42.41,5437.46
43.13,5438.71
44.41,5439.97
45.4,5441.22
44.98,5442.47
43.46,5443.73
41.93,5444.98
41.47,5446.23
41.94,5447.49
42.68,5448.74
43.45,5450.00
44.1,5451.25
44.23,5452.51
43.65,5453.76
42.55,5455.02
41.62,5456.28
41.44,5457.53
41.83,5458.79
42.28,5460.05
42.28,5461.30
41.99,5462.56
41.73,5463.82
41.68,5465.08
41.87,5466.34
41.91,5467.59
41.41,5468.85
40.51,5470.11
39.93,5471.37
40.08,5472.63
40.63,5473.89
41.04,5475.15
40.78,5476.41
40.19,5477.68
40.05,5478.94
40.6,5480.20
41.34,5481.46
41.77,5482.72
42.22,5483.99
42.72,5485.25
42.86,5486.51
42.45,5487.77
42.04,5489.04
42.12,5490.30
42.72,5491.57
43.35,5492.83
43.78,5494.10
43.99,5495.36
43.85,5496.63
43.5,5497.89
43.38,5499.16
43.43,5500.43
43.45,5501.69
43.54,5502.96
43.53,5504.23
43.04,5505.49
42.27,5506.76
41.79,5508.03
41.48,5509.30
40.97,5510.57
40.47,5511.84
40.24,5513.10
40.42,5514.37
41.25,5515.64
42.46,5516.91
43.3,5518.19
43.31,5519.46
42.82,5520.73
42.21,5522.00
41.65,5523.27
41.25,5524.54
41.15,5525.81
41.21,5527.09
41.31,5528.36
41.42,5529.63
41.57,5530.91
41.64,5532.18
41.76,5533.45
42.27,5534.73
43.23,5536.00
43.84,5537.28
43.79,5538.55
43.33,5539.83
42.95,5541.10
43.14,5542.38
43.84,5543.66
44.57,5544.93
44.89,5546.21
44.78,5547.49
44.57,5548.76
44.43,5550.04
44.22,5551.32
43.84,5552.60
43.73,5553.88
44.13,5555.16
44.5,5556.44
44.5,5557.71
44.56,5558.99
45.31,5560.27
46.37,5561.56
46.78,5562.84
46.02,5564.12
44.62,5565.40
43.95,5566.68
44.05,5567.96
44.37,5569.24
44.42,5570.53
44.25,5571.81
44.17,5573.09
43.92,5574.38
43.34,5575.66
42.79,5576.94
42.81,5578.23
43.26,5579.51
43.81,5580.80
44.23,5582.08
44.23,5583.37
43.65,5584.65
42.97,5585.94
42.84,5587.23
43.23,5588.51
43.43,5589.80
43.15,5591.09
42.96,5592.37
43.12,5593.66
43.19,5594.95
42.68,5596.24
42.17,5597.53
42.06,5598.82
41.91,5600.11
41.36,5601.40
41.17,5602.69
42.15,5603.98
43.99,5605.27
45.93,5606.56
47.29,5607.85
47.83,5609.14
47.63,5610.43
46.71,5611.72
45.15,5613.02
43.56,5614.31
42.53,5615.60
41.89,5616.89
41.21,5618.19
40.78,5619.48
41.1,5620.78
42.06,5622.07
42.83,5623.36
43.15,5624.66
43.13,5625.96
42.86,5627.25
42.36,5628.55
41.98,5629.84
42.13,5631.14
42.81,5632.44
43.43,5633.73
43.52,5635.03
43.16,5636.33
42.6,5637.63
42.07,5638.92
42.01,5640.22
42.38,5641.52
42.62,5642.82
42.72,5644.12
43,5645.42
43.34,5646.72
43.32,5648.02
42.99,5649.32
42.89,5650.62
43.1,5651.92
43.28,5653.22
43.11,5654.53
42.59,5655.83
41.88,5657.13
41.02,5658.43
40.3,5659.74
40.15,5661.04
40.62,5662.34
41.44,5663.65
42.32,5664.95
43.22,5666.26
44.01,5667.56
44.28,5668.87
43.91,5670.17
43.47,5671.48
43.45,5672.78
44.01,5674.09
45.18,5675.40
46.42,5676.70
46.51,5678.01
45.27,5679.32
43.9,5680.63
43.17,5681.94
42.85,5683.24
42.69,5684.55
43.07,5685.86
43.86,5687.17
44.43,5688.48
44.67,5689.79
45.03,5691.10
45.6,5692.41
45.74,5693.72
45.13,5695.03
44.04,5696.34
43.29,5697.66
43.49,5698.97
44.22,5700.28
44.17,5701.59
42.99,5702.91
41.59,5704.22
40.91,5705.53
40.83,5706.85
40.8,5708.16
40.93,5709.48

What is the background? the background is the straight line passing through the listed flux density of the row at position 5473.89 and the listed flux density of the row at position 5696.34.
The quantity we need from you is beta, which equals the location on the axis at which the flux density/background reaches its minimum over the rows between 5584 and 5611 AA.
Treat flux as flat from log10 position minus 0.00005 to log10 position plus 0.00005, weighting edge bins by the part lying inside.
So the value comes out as 5602.69 AA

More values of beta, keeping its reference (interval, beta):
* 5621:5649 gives 5640.22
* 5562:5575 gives 5574.38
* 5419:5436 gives 5429.96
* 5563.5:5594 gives 5587.23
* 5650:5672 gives 5661.04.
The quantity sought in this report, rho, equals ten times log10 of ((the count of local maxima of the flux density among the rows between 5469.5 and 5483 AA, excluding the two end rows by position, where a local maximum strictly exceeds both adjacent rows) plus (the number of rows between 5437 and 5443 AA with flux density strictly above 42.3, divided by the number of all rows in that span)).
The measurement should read 3.0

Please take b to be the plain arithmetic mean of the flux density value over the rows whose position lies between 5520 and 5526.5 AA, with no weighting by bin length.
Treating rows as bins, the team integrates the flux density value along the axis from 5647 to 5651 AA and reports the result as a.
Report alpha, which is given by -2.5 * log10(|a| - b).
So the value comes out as -5.29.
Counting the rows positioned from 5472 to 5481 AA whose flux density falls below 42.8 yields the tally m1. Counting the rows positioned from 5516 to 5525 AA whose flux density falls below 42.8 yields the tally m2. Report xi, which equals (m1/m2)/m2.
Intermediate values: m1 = 7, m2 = 4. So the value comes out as 0.4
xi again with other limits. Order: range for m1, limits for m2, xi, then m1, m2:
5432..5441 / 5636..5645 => 0.1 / 5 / 6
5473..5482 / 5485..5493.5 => 0.3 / 7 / 5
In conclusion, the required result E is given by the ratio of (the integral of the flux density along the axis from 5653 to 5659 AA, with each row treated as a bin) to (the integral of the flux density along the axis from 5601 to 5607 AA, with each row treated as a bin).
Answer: 0.99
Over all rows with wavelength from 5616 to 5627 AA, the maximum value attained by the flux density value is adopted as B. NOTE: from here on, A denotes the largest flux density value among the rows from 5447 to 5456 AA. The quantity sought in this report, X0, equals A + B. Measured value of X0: 87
